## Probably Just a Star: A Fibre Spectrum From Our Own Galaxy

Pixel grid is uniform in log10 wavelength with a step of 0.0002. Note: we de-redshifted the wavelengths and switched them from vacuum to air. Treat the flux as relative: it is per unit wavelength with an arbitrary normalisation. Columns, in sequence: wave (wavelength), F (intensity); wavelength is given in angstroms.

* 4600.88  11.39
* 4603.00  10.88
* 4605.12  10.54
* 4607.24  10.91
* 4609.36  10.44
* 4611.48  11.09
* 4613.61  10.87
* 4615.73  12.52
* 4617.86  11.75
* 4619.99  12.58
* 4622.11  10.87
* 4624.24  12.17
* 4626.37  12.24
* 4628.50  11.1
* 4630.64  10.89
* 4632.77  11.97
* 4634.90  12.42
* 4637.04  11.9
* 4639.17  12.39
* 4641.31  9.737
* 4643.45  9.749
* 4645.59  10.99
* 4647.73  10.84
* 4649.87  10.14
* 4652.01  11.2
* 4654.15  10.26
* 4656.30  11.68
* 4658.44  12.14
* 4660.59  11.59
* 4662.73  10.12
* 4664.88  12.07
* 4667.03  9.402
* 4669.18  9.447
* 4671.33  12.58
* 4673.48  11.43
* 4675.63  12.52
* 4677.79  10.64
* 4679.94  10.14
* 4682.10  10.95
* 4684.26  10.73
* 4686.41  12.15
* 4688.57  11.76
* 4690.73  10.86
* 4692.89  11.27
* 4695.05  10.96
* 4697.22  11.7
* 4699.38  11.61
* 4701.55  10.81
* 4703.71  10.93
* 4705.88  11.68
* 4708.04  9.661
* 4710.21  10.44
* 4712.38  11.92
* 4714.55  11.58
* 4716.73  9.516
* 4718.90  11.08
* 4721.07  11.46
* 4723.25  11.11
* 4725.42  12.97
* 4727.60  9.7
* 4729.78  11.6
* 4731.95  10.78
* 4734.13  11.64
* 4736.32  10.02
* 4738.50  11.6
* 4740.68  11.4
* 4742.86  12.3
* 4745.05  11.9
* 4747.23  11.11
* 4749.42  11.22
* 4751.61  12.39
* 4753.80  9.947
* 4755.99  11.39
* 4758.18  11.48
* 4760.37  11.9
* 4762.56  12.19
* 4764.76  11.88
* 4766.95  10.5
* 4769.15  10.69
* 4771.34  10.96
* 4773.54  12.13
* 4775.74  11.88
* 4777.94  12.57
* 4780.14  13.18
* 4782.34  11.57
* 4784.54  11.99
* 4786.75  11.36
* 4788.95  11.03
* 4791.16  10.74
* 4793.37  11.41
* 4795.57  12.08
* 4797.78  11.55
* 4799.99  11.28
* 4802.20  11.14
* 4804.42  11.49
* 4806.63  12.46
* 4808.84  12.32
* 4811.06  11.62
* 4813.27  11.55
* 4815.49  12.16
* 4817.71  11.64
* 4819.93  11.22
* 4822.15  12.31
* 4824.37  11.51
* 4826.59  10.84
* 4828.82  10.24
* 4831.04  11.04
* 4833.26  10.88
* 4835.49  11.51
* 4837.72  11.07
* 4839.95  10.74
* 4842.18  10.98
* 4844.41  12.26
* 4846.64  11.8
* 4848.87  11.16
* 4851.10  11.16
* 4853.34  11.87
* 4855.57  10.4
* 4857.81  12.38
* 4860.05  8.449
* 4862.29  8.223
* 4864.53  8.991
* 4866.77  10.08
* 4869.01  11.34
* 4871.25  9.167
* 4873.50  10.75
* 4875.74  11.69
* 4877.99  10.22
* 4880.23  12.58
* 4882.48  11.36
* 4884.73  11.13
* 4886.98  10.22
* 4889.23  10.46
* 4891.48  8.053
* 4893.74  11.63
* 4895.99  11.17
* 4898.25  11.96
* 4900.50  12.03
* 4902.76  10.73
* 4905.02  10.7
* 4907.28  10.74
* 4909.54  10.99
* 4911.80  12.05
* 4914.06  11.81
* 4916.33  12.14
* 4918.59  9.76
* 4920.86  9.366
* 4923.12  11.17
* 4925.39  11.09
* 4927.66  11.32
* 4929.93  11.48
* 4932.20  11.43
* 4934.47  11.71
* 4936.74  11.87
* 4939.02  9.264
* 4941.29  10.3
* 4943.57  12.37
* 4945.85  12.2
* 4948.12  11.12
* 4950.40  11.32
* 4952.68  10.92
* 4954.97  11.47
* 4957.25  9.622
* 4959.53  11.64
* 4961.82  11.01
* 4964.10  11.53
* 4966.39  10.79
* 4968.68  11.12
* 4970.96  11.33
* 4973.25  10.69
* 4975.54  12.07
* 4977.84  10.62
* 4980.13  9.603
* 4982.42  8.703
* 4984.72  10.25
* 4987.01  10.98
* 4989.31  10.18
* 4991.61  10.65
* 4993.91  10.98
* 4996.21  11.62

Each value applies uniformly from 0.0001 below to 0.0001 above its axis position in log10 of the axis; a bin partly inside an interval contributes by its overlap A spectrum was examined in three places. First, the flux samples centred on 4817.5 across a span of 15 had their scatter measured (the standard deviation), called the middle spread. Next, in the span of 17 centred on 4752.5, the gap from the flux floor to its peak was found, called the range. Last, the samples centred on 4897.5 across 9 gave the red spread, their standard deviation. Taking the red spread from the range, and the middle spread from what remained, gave 1.7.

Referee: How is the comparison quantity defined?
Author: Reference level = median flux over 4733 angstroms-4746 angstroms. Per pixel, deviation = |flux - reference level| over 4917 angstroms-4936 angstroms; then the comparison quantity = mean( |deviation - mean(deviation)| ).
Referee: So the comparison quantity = 0.67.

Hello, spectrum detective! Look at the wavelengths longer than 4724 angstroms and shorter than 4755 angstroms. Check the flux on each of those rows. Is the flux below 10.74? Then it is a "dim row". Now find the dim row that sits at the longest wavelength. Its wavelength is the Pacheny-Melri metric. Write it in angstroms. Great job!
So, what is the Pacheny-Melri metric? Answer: 4753.80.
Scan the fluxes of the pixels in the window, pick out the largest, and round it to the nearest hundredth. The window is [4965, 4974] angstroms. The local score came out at 11.33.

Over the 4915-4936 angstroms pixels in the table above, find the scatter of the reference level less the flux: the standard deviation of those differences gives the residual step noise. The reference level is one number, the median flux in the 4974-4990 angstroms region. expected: 0.9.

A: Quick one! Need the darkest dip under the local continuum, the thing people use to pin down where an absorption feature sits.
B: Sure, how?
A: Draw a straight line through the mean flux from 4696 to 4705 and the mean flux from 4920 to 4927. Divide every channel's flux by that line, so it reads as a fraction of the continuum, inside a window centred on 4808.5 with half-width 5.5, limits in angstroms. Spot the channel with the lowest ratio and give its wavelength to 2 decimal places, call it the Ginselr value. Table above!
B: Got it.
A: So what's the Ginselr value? 4804.42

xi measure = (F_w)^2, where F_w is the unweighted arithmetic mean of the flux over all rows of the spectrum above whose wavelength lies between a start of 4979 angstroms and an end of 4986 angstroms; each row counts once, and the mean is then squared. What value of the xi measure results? 91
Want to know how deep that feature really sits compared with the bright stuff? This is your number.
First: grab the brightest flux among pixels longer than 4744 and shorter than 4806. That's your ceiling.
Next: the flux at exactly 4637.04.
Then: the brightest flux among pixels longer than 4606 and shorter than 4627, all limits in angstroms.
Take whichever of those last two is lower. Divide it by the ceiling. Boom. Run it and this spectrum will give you 0.903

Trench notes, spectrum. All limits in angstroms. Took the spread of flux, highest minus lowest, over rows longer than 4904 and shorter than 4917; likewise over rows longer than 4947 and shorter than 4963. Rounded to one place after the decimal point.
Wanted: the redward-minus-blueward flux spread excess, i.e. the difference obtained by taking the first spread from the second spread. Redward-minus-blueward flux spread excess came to 0.6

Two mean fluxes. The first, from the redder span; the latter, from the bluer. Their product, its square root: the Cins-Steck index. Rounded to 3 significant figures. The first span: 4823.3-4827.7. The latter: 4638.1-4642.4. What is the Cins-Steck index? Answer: 11.1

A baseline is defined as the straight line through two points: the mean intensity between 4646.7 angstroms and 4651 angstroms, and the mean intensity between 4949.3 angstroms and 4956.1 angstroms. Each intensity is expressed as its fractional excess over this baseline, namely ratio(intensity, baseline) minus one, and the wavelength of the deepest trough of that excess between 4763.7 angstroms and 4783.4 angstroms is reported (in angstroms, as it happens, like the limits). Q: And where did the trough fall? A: 4766.95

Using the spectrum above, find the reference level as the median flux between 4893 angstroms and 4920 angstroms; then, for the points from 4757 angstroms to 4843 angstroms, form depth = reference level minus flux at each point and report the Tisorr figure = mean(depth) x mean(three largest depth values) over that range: -0.11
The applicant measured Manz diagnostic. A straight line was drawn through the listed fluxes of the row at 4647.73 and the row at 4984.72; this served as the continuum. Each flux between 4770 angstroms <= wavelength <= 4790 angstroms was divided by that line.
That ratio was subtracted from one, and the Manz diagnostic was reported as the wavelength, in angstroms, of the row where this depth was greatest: 4771.34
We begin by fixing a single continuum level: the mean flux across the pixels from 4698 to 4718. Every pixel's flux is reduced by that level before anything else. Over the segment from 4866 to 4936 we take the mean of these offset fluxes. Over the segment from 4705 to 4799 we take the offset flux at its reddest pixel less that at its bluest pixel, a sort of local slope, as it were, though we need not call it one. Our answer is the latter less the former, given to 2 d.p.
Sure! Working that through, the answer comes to -0.20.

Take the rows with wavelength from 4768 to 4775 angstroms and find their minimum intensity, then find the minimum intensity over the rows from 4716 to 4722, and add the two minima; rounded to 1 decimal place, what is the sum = 20.2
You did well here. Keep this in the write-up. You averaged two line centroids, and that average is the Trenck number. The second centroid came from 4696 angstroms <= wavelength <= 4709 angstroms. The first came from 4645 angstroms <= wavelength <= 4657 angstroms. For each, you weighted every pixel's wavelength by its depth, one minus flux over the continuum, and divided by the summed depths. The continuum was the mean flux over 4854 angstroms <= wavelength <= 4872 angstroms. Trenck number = 4676.3 angstroms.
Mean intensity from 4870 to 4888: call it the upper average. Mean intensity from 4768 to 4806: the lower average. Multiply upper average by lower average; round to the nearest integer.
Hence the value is 126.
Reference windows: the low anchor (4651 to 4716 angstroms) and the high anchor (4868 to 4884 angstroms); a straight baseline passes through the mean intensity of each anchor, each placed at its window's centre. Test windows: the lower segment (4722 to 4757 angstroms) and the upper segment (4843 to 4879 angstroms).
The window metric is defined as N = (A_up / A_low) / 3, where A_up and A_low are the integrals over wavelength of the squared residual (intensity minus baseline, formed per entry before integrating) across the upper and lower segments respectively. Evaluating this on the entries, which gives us 0.8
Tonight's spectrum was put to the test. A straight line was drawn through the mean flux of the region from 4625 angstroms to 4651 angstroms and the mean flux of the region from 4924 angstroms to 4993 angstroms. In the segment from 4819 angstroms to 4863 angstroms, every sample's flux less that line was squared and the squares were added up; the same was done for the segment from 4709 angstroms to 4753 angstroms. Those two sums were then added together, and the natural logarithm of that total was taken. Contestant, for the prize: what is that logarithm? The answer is 3.63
